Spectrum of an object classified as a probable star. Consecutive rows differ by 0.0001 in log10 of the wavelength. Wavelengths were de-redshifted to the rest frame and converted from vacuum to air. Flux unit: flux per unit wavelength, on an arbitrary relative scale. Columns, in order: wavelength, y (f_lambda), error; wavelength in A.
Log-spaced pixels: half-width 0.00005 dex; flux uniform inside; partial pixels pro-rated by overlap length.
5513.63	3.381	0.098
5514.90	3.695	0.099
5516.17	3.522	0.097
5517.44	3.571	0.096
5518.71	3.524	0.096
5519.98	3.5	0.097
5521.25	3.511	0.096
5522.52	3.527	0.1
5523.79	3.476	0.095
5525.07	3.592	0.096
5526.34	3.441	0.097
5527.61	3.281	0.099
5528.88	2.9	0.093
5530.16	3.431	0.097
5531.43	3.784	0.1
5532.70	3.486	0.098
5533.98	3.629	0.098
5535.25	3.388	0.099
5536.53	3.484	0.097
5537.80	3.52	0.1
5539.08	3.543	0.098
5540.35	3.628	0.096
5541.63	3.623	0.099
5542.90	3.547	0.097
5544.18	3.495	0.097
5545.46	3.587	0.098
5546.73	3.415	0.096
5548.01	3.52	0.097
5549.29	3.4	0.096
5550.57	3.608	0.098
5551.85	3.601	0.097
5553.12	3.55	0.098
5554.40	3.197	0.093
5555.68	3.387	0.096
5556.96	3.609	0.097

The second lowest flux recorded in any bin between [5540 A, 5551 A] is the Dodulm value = 3.415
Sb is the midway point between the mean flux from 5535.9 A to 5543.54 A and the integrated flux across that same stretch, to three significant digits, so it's 15.4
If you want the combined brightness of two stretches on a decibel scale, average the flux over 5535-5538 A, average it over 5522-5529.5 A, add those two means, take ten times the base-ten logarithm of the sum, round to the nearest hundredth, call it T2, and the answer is 8.35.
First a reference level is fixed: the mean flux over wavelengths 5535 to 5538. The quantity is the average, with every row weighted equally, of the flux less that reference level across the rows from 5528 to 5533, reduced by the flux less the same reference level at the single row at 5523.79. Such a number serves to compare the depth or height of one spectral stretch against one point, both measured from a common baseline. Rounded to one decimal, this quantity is -0.1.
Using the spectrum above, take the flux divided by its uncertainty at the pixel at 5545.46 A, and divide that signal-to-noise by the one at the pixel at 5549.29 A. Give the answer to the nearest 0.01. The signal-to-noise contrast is 1.03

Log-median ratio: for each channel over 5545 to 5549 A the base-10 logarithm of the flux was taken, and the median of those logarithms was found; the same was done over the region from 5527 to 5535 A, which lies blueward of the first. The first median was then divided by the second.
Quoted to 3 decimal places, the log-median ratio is 1.014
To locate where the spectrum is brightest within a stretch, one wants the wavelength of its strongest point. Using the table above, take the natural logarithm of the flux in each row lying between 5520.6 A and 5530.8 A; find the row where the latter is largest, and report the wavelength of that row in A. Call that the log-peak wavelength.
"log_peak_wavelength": 5525.07 A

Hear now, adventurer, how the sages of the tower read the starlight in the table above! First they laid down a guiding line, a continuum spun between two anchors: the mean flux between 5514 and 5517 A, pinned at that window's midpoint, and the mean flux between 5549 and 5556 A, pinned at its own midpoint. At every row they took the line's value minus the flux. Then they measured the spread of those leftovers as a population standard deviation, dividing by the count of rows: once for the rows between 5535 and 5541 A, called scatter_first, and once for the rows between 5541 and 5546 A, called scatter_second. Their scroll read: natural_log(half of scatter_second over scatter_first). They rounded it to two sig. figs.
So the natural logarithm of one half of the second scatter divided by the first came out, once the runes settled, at -1.3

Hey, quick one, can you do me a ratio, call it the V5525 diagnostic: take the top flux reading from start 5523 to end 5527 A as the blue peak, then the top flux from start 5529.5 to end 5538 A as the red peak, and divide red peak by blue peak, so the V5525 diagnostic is 1.05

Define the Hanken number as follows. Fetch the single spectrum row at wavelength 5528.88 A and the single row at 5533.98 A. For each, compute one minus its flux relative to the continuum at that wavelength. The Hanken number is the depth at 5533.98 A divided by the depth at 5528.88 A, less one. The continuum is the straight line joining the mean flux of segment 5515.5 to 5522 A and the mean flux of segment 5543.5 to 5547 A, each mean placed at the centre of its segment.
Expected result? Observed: -1.2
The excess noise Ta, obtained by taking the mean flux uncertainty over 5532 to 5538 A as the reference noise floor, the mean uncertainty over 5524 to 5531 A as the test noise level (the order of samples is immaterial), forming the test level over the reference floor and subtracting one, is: -0.020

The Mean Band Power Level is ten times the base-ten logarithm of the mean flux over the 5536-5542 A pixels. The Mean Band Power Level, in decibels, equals 5.51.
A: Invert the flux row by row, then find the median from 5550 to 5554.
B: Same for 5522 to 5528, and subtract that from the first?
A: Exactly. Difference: -0.010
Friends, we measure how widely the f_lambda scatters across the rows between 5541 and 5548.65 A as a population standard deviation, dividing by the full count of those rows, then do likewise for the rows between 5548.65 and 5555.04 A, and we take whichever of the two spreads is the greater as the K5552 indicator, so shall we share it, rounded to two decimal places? 0.16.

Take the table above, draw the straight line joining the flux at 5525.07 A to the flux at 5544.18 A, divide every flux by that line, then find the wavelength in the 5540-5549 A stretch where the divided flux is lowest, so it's 5546.73 A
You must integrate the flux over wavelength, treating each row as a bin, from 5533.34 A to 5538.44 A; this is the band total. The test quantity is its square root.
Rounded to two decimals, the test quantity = 4.23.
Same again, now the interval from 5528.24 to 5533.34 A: 4.16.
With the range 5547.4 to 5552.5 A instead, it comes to 4.25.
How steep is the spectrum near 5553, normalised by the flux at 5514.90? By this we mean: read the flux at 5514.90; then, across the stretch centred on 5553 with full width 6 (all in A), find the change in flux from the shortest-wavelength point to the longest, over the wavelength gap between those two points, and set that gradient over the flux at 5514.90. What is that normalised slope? -0.012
